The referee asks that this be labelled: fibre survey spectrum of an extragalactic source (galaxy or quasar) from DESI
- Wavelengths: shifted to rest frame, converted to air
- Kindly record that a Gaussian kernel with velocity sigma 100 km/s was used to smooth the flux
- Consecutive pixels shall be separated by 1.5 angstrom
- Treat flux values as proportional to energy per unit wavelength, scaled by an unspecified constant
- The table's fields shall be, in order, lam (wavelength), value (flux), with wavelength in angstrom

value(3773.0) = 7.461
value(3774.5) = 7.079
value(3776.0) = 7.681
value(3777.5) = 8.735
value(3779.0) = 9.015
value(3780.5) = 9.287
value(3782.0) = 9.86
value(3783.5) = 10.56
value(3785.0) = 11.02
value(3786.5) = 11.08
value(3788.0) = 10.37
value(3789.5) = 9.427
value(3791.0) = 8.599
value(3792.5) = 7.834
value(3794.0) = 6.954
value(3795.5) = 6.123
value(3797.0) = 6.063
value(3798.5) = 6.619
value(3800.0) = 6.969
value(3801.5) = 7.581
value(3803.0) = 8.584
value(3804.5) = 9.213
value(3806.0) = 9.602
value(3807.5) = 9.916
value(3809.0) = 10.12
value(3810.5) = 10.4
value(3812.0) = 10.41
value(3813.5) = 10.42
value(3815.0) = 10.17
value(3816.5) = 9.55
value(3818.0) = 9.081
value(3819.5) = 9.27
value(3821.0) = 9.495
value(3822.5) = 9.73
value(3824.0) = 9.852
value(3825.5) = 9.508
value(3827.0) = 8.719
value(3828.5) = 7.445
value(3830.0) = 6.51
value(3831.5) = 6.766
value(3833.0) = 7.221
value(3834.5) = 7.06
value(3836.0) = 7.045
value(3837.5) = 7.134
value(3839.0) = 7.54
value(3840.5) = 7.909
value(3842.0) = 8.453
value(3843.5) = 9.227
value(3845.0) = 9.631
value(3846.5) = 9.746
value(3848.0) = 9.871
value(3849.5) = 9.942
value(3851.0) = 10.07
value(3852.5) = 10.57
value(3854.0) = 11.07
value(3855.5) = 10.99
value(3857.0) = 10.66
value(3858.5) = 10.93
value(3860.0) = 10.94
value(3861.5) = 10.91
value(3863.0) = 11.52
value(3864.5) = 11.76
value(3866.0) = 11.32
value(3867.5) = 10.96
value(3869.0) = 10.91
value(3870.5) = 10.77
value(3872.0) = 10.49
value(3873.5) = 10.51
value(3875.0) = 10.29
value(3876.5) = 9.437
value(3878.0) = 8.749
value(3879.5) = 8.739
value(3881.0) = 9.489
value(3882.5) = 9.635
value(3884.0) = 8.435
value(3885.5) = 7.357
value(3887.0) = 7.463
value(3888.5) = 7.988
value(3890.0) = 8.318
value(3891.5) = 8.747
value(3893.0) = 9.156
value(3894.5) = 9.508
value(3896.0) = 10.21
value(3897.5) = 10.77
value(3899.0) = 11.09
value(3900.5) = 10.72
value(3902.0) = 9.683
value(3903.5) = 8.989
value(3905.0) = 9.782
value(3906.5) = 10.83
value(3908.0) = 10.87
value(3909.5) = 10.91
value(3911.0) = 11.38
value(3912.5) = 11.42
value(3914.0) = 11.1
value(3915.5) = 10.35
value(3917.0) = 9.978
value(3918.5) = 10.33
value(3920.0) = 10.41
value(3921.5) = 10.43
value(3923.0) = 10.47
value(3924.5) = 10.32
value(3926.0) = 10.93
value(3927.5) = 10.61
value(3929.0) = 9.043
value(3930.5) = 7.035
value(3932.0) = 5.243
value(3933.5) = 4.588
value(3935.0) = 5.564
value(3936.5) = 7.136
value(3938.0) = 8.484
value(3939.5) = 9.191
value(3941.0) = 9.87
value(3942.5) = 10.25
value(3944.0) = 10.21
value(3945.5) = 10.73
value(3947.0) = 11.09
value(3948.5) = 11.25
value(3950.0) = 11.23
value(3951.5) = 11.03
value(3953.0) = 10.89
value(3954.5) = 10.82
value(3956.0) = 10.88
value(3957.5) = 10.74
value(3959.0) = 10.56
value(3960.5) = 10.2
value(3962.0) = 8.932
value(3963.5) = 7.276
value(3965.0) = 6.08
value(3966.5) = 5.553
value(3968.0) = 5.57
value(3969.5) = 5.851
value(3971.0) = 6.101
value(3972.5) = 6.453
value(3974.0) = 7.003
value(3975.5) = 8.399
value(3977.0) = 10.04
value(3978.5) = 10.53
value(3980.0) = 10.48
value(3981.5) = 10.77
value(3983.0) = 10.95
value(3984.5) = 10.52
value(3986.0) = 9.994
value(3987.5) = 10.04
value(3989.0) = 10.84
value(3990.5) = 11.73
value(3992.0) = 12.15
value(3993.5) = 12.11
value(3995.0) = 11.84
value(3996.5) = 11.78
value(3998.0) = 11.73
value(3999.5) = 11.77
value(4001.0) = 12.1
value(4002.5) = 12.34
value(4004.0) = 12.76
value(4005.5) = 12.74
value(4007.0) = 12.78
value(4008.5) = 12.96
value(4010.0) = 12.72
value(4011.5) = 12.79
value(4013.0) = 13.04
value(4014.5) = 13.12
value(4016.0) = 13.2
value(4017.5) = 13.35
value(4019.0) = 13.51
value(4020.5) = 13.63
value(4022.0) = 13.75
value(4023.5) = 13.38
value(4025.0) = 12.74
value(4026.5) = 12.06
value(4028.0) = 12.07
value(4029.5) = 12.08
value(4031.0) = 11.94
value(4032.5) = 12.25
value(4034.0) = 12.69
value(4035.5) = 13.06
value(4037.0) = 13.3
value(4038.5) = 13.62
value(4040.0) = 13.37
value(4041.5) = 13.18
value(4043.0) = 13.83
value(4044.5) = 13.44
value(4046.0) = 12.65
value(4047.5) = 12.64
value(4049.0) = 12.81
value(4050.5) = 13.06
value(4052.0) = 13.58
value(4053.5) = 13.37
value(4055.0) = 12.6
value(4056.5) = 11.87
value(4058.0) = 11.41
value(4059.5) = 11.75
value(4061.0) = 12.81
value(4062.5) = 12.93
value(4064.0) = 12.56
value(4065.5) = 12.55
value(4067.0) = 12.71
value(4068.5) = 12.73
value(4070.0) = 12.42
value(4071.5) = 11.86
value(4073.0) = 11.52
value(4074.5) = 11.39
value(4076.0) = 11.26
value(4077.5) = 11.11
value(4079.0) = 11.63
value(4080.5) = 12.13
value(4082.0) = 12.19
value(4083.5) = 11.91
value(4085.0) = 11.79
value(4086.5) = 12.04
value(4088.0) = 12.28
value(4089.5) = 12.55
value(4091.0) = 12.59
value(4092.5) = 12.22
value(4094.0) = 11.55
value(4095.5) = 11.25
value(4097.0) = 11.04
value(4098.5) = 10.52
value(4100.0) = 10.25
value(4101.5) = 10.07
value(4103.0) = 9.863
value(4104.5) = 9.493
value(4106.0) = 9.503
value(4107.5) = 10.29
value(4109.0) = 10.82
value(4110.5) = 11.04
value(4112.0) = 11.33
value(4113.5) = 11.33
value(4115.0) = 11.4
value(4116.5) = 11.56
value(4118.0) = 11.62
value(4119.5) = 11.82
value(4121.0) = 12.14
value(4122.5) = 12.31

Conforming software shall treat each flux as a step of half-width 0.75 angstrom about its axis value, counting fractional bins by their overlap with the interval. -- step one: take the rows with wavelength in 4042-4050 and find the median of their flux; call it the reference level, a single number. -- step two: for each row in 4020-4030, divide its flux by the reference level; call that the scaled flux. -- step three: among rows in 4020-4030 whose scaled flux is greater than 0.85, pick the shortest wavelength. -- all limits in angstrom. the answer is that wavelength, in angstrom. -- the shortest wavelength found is 4020.5 angstrom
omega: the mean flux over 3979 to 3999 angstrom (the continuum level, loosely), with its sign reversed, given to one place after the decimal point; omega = -11.1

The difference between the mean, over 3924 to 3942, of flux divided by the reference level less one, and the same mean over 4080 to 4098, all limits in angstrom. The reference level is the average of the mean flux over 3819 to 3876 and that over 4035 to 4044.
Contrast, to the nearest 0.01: -0.33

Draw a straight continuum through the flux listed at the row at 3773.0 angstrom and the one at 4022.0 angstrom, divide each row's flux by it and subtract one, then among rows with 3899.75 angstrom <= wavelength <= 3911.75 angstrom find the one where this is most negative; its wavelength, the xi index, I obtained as 3903.5 angstrom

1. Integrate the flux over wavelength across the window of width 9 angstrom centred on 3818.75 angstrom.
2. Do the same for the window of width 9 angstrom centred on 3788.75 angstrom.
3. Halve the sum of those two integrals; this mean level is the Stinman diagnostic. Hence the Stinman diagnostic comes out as 87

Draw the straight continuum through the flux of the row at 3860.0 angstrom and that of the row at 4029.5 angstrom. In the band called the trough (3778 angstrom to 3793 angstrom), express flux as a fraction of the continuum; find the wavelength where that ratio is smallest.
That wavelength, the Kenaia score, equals 3792.5 angstrom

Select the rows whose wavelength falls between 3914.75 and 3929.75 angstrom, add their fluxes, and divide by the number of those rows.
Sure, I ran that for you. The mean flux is 10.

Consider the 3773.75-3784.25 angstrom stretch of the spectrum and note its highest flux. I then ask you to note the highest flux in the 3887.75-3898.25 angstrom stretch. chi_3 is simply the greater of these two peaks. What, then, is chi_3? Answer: 10.8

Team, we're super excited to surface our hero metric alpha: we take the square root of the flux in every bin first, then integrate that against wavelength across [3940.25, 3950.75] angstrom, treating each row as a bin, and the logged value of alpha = 34.3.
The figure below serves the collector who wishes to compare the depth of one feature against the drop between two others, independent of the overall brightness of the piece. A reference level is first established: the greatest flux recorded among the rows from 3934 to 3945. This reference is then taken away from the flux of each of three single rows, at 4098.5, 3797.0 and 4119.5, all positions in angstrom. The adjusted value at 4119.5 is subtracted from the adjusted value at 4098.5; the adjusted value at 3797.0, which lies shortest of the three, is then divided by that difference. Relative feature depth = 3.2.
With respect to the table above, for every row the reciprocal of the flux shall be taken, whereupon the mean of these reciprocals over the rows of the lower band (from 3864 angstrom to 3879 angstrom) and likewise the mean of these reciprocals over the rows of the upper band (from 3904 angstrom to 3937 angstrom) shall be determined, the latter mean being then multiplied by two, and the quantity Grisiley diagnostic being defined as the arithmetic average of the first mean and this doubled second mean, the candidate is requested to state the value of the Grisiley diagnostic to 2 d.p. 0.16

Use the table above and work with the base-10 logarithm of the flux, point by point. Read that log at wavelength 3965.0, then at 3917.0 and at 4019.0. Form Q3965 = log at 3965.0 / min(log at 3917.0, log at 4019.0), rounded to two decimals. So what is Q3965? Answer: 0.78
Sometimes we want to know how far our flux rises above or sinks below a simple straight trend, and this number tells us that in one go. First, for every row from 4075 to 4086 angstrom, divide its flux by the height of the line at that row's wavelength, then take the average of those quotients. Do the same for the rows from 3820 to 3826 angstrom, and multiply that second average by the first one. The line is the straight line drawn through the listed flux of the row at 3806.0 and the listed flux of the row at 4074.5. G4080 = 1.02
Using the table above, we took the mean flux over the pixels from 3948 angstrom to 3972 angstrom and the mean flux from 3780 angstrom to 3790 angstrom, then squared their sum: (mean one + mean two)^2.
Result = 367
